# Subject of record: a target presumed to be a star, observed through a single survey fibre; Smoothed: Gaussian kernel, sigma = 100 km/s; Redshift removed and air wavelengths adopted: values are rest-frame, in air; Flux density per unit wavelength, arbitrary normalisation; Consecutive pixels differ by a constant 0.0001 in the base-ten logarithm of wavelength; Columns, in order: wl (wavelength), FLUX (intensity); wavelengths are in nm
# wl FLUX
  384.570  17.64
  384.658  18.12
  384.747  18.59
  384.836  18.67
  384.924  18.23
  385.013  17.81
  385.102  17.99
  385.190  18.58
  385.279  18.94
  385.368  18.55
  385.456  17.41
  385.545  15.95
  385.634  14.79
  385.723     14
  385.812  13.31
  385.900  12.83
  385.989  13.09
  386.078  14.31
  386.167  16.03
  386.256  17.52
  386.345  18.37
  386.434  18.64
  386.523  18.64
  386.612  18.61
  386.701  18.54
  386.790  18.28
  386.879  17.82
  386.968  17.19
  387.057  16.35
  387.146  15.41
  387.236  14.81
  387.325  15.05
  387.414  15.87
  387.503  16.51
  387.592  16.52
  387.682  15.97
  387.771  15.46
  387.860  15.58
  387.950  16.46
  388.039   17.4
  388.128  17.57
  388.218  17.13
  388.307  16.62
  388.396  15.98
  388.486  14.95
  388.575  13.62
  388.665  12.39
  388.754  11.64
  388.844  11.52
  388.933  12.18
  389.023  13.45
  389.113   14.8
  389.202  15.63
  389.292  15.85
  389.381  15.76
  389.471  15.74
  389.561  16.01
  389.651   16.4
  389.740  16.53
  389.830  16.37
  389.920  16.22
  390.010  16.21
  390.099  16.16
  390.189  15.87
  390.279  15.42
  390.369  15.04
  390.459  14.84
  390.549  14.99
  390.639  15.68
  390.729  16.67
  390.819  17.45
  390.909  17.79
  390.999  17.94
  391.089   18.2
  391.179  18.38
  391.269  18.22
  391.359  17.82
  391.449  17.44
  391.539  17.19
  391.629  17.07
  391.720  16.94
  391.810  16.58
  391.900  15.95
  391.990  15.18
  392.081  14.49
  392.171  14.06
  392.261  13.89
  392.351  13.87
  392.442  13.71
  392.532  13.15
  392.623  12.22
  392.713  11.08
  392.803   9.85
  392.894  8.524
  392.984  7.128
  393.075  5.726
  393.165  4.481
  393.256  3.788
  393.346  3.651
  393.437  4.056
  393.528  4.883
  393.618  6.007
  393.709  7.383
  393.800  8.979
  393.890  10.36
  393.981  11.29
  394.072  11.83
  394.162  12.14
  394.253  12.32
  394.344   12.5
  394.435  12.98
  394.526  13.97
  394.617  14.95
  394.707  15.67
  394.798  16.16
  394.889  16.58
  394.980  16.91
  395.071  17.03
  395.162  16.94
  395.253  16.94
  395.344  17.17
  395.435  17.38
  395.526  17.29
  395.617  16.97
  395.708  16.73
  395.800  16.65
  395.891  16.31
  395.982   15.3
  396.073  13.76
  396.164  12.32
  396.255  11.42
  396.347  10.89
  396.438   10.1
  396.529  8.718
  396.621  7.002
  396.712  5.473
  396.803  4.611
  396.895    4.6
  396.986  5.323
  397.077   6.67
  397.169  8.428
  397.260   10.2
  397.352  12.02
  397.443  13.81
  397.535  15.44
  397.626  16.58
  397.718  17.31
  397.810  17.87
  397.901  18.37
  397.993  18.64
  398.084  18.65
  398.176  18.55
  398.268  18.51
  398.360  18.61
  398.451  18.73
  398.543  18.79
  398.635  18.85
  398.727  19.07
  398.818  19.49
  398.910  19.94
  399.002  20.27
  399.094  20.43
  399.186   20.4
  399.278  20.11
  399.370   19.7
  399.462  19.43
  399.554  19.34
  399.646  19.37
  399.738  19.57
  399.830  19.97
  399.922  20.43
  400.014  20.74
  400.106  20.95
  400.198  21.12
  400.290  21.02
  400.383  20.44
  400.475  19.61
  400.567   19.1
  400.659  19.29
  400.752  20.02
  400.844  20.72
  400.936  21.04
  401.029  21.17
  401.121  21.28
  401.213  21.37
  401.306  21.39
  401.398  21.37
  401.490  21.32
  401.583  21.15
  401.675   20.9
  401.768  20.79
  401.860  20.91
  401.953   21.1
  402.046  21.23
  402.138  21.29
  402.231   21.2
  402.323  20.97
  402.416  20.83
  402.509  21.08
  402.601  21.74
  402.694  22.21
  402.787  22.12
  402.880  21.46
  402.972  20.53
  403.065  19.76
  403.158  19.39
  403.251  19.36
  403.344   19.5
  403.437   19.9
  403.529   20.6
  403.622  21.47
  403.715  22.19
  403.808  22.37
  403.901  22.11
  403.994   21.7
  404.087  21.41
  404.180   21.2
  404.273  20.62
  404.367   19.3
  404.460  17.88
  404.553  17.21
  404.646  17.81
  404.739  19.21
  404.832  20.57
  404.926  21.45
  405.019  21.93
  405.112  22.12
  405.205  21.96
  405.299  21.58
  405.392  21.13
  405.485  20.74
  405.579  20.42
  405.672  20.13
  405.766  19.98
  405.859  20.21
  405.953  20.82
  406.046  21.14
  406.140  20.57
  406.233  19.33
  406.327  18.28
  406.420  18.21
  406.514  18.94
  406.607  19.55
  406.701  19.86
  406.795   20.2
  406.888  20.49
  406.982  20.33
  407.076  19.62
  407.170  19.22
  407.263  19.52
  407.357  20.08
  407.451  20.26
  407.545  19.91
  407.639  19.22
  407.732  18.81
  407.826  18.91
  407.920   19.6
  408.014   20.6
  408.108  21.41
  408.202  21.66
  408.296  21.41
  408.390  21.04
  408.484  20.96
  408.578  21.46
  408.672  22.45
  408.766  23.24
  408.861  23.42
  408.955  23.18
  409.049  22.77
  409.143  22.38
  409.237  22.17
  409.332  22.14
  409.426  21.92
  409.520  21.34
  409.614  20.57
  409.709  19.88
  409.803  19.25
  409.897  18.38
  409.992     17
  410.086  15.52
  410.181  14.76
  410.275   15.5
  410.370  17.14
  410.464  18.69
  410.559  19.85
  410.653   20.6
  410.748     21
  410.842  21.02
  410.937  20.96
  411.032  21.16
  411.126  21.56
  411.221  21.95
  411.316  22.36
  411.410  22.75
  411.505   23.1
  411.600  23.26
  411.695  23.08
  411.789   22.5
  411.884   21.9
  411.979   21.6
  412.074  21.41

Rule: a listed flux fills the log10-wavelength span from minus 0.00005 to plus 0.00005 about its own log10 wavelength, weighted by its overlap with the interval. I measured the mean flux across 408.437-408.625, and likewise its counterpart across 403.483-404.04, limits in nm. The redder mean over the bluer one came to 1.0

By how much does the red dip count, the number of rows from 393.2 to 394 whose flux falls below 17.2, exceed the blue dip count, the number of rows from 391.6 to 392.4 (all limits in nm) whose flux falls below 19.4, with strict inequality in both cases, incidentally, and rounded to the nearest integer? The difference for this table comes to 0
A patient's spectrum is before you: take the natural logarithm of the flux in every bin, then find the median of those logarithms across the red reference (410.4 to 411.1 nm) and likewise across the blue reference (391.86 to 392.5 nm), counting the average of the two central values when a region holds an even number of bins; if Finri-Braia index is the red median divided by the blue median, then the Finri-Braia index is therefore 1.15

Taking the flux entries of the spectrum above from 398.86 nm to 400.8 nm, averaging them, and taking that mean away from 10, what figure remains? -10.1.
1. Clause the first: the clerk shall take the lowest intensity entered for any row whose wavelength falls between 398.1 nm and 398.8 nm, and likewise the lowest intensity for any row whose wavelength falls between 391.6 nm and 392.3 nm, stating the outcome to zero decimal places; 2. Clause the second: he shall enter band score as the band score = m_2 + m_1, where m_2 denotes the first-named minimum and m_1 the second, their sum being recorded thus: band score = 32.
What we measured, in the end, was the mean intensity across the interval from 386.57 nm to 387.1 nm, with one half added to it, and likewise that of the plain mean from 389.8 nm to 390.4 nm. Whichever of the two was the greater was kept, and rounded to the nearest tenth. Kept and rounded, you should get 18.3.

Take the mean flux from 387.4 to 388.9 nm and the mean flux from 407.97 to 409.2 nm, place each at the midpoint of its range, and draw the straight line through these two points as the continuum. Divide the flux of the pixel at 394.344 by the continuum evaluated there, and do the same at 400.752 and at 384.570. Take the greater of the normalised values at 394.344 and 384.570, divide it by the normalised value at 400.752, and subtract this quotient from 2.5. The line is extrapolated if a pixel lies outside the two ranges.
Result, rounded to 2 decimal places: 1.29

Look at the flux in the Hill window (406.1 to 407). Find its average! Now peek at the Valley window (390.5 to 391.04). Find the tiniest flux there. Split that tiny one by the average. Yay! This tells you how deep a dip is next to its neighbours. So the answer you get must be 0.77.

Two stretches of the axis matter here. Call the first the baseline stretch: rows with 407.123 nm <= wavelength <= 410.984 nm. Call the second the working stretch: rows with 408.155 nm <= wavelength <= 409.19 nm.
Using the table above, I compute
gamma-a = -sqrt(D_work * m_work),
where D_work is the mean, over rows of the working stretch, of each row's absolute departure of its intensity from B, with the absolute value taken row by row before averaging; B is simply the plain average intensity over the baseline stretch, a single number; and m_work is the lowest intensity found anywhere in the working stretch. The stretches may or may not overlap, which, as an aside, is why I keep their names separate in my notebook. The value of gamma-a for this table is -6.4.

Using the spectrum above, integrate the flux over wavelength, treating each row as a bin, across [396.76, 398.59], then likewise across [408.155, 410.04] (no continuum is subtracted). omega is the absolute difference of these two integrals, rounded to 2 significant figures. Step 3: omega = 14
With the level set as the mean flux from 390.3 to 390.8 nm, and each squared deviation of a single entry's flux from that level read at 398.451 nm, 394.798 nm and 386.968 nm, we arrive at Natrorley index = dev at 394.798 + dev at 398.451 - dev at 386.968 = 8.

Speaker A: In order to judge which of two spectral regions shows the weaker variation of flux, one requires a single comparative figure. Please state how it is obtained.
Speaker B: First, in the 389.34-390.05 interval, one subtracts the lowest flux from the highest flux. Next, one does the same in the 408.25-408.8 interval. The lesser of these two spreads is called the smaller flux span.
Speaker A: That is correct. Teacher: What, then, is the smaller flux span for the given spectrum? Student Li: 0.8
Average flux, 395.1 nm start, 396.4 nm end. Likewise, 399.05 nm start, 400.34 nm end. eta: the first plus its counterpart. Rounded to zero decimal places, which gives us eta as 36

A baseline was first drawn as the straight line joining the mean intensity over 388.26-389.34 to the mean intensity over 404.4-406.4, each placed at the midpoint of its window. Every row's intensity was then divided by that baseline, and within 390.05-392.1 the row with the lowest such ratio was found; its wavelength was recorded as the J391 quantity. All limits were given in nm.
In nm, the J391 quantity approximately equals 392.081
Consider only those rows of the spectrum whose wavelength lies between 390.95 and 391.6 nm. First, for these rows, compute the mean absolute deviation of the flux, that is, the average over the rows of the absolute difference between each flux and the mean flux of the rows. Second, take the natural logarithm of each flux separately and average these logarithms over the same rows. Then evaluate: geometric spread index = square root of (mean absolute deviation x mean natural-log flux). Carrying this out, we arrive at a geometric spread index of 1.0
